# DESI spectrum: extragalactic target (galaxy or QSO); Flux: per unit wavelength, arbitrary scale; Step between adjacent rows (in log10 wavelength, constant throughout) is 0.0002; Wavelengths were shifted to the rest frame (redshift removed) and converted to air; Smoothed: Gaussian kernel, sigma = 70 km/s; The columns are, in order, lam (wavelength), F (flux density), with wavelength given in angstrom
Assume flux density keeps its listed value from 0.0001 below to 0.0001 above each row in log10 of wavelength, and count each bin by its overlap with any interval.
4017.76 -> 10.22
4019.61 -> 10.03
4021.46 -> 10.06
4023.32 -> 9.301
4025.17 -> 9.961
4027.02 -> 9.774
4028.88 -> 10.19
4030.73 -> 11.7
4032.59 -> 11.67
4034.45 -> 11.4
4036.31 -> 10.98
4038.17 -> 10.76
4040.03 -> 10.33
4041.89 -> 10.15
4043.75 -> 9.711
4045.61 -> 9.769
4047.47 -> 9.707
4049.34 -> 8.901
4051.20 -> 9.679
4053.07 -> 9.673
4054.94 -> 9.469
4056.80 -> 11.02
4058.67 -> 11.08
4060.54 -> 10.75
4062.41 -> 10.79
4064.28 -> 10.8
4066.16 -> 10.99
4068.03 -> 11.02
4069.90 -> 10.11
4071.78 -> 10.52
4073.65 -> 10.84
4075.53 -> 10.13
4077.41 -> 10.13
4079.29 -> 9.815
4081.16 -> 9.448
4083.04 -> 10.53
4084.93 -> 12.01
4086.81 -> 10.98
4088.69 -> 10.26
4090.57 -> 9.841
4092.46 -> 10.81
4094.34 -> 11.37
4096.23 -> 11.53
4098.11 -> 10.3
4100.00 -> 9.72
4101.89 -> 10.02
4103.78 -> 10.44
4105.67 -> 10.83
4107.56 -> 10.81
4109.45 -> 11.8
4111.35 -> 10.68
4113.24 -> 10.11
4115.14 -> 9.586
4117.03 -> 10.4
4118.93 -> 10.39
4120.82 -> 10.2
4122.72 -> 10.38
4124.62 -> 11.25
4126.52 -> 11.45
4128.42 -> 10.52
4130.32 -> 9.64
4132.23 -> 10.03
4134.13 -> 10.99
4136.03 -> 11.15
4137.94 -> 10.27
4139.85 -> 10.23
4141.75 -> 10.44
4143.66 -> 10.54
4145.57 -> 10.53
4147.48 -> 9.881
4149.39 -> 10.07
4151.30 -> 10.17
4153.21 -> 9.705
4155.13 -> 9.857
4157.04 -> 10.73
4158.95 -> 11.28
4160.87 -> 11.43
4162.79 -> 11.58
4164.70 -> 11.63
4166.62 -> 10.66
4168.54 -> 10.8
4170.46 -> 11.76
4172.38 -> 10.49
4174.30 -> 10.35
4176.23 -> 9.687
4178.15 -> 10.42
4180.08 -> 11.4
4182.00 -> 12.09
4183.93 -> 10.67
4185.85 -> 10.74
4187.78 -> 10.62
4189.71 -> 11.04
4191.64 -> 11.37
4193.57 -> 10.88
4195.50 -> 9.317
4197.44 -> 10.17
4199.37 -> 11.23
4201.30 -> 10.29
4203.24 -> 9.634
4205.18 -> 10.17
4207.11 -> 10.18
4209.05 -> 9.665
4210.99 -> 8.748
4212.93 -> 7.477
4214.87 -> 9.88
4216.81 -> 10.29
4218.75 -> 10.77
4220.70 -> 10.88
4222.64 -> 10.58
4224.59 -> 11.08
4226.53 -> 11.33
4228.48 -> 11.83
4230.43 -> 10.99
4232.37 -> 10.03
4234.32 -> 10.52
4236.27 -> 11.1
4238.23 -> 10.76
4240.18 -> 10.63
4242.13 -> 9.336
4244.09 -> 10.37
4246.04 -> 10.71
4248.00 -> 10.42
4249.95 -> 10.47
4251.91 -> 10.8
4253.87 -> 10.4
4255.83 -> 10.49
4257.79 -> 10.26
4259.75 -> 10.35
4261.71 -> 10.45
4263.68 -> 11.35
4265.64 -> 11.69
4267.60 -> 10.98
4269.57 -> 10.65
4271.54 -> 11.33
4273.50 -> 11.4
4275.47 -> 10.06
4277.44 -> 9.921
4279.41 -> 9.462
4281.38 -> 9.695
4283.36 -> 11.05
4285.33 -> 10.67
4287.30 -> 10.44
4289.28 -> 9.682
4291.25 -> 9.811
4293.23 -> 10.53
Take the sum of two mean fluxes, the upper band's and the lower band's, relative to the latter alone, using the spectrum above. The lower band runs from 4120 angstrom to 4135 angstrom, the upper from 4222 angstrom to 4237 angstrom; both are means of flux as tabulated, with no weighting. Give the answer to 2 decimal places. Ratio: 2.04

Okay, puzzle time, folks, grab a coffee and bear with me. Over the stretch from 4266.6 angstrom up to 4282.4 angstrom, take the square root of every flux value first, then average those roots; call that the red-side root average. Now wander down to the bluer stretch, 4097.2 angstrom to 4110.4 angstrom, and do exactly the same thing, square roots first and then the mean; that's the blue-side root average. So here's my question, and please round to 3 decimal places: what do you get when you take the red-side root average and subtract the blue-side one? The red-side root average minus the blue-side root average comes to -0.019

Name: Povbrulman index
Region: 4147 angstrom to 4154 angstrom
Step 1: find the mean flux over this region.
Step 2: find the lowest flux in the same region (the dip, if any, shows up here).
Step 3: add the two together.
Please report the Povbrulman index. 19.7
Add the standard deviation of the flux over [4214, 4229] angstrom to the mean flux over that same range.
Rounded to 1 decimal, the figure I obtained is 11.4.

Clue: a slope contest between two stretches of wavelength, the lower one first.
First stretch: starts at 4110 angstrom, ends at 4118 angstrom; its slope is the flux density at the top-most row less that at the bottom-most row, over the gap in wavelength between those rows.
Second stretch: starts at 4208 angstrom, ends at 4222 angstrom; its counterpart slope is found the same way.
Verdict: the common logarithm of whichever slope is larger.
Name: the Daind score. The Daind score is -0.98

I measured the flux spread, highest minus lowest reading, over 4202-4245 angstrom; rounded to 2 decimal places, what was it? 4.35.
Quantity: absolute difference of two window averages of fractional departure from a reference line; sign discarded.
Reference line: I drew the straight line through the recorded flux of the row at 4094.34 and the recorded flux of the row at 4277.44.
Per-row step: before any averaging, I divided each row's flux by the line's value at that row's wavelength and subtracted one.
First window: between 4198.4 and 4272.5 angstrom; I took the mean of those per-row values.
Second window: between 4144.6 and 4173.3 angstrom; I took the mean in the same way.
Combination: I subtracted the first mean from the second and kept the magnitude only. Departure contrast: 0.036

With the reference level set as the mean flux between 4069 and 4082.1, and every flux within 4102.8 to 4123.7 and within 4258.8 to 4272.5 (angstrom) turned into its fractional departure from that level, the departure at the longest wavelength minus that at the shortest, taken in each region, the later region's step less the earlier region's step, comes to 0.10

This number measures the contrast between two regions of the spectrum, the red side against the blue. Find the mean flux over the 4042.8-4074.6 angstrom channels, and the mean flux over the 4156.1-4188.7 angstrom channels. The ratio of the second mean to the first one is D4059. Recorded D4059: 1.07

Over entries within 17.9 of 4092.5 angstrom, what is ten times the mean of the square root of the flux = 32.49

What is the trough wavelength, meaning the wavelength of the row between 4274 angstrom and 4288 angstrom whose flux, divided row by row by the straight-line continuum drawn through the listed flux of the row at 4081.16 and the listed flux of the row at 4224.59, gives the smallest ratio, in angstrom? 4279.41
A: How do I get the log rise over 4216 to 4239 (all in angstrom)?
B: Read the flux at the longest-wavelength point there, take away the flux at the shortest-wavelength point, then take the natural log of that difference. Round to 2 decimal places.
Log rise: -0.76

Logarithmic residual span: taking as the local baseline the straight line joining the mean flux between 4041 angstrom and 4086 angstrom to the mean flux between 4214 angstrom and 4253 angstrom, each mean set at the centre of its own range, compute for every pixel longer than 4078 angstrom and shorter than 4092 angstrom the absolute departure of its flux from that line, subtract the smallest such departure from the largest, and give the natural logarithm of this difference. 0.46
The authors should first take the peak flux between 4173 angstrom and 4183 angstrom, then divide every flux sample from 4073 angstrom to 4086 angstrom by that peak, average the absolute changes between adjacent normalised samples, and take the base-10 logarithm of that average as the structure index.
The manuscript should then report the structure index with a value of -1.26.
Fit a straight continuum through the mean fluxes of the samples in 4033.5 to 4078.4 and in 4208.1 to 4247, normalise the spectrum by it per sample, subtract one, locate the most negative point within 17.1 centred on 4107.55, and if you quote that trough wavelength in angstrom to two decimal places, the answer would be 4115.14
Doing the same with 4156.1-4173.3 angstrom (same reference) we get 4172.38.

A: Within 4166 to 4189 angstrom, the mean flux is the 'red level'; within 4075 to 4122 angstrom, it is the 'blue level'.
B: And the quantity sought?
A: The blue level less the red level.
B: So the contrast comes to -0.32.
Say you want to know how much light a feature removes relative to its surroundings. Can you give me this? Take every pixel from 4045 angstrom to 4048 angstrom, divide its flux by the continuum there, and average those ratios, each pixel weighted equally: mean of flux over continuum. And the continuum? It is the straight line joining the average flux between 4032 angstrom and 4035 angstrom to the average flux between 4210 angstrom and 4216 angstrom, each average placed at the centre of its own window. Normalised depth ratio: 0.86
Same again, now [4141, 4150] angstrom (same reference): 1.05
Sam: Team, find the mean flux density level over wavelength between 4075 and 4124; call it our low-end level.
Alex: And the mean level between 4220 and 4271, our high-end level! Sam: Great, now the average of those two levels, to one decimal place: 10.6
